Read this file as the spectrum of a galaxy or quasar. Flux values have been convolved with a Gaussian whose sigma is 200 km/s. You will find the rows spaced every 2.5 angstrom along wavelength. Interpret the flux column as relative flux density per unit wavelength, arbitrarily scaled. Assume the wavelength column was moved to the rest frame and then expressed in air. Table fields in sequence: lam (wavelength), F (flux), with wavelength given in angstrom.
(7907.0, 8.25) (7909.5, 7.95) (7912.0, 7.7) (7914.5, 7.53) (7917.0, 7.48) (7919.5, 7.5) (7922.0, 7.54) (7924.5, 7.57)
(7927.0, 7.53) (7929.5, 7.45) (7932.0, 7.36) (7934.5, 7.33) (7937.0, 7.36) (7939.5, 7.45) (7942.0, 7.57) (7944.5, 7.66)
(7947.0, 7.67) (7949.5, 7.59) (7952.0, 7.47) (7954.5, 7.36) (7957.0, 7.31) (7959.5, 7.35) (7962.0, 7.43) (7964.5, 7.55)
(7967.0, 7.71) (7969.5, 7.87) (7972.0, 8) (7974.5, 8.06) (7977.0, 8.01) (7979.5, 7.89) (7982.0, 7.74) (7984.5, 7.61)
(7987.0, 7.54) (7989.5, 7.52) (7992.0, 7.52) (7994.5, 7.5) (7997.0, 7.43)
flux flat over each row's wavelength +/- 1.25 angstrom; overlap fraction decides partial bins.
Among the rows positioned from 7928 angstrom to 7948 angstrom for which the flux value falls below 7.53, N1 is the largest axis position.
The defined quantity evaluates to 7939.5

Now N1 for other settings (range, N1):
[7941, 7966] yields 7962.0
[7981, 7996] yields 7994.5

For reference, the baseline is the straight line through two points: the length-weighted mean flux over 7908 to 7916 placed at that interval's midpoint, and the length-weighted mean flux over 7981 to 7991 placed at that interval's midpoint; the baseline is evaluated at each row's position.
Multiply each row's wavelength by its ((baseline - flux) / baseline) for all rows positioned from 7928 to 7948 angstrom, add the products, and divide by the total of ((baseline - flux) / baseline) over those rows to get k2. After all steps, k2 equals 7935.0 angstrom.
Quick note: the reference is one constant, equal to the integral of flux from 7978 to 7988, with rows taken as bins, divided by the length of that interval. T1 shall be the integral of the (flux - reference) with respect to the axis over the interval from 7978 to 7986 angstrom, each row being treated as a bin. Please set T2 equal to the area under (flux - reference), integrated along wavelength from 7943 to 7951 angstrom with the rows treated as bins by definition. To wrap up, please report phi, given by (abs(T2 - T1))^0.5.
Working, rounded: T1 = 0.3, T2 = -0.6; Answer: 1.0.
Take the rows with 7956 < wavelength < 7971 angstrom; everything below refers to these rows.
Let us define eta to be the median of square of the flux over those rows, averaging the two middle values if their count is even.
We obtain 56.1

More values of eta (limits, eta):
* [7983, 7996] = 56.6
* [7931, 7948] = 55.5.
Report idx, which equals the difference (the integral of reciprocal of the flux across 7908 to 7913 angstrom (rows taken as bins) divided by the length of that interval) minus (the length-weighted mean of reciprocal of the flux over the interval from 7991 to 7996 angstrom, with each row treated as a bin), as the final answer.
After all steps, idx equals -0.0058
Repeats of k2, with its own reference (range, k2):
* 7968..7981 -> 7974.6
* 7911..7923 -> 7917.9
